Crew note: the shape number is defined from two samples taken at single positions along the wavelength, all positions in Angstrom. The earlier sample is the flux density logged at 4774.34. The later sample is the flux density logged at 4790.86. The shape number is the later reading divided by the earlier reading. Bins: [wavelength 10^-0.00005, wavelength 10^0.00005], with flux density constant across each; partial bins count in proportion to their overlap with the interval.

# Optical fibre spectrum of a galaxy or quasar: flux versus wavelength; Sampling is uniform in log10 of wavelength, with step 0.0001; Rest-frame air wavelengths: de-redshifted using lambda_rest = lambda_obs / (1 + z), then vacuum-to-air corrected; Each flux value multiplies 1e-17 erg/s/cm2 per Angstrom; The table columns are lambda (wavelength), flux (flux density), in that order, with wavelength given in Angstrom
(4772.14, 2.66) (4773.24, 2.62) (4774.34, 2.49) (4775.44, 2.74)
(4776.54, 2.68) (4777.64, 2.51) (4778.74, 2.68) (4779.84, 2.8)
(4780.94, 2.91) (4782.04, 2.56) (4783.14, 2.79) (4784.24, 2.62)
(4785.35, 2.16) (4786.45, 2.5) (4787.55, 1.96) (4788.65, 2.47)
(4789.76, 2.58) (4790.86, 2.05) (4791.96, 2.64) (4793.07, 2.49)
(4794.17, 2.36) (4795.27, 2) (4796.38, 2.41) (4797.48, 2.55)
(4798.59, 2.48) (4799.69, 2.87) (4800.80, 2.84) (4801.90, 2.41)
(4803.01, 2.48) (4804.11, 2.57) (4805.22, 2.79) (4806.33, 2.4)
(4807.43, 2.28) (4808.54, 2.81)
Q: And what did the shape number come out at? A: 0.82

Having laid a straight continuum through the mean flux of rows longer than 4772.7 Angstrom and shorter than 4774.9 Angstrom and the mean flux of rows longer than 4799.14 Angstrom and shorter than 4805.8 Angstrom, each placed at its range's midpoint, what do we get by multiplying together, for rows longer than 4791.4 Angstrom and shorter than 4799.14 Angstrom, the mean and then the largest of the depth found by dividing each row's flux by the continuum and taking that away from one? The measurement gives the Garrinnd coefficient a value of 0.020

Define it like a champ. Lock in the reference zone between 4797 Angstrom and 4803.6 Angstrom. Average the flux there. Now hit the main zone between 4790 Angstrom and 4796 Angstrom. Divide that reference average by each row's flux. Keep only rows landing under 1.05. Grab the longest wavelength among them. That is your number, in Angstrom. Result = 4793.07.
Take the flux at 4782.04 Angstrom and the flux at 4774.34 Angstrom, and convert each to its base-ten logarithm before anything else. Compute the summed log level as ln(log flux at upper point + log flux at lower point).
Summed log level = -0.22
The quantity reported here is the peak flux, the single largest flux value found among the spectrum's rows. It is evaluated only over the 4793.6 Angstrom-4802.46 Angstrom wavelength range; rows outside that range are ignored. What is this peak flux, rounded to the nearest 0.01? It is 2.87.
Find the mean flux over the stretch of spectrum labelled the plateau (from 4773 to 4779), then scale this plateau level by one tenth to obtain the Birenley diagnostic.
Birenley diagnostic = 0.262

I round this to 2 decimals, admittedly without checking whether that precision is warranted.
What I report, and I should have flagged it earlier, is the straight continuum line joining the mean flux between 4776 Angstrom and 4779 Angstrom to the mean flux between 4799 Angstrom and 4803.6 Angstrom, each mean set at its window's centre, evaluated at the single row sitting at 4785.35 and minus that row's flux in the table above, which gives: 0.47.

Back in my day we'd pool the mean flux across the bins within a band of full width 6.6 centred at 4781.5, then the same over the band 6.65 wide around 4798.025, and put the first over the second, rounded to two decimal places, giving 1.08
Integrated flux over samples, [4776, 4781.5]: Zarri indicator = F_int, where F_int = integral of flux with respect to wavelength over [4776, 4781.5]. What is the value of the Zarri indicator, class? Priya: 14.9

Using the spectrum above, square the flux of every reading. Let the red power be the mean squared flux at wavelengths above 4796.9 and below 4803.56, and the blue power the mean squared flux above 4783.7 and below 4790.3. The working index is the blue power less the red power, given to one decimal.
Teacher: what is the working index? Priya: -1.1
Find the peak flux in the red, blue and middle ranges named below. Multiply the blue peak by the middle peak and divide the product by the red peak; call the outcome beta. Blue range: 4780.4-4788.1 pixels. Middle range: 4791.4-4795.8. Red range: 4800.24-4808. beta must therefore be 2.7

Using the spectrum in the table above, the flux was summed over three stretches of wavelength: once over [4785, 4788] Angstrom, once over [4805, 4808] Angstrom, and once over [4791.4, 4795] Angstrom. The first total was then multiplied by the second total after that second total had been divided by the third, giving 6.6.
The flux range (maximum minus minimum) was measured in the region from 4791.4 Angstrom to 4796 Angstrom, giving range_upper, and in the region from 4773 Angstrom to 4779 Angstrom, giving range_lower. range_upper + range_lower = 0.89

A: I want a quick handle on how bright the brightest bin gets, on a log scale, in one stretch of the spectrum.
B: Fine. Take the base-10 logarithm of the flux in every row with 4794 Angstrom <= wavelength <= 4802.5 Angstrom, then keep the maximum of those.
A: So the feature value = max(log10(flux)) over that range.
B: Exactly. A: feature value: 0.458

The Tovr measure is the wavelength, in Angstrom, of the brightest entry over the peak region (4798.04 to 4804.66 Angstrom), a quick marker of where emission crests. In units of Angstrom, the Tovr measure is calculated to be 4799.69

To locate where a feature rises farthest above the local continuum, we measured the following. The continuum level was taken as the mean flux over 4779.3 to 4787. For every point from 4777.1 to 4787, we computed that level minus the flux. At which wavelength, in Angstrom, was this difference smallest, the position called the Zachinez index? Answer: 4780.94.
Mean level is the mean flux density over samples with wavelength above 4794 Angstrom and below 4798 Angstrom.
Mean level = 2.3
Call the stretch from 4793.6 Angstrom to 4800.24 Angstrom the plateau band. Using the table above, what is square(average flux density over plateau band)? 6.0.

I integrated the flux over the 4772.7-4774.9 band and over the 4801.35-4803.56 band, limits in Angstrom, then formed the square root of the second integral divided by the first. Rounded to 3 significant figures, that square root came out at 0.981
